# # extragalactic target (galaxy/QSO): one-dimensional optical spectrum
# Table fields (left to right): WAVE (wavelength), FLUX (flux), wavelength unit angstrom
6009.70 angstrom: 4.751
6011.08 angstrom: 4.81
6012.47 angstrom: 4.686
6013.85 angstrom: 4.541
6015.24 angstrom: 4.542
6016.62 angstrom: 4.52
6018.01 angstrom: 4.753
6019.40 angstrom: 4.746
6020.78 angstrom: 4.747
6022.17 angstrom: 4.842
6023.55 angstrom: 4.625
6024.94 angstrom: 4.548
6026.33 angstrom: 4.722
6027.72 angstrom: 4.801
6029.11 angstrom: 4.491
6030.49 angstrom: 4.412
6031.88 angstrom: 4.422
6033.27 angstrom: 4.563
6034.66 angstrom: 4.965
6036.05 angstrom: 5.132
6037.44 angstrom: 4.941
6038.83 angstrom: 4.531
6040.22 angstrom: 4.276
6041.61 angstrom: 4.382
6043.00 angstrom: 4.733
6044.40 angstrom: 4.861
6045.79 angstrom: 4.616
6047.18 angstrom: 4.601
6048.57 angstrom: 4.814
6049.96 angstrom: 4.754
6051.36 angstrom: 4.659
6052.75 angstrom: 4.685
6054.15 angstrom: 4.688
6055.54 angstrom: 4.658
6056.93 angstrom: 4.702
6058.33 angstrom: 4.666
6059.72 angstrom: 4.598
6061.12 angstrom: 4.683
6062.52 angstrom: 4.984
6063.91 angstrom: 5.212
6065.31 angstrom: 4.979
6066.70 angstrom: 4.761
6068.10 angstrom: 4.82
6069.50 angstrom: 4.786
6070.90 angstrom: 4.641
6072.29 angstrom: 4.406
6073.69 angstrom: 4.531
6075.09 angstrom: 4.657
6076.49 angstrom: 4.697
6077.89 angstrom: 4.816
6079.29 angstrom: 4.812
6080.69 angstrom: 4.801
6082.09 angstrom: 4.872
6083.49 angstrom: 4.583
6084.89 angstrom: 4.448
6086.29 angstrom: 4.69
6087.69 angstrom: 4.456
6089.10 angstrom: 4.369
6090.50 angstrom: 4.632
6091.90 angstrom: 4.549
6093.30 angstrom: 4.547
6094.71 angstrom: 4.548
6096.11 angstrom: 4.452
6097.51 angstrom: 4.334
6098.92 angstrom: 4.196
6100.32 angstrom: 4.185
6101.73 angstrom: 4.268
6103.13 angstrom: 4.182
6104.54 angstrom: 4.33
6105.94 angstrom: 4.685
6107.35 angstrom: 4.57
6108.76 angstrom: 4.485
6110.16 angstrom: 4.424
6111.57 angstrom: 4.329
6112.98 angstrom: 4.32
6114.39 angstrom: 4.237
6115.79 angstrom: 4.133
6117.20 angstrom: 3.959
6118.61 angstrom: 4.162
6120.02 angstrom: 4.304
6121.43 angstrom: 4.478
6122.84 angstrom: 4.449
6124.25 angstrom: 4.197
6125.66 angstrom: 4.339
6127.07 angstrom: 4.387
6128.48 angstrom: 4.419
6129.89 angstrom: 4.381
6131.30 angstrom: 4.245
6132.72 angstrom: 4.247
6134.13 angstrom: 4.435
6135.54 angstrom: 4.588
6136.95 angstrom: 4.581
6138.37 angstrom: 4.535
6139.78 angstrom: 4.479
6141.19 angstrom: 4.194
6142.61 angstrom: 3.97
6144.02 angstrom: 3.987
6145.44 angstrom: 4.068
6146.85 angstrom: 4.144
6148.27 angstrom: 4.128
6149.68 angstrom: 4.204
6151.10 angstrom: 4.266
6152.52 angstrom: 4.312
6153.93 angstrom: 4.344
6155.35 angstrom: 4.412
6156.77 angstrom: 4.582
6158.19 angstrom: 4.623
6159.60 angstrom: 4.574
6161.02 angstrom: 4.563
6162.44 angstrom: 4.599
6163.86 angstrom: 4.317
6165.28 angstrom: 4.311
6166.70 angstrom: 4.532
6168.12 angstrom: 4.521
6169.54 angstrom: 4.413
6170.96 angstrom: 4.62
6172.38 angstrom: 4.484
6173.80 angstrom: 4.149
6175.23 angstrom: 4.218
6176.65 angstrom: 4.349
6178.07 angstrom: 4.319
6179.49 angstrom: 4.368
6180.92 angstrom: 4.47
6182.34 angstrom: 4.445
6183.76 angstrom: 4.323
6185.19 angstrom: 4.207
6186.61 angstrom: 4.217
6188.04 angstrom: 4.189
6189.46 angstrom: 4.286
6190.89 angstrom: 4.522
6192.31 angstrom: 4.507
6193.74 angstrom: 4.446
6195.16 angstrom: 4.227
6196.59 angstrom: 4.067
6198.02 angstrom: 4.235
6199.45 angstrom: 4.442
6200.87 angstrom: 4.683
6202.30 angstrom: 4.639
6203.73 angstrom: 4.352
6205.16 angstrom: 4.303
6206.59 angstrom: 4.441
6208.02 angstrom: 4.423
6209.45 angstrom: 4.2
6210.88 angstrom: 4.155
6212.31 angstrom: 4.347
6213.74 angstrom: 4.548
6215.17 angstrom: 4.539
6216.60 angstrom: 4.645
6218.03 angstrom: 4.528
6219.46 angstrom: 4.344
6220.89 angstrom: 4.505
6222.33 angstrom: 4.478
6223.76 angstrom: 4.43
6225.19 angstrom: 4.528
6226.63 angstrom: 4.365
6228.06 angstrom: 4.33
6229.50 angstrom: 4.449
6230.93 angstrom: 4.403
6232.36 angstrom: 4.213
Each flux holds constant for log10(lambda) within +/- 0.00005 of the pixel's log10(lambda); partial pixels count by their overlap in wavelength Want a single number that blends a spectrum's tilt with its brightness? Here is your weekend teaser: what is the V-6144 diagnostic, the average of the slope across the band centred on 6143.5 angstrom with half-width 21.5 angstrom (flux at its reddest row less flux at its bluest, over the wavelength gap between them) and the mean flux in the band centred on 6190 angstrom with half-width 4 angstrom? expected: 2.18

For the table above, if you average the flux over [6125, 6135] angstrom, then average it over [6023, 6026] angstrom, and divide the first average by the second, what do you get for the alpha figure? 0.95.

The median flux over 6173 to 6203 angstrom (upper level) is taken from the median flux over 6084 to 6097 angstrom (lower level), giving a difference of 0.22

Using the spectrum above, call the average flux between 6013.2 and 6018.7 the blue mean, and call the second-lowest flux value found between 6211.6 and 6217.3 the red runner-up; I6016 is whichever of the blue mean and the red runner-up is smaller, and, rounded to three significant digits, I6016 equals 4.54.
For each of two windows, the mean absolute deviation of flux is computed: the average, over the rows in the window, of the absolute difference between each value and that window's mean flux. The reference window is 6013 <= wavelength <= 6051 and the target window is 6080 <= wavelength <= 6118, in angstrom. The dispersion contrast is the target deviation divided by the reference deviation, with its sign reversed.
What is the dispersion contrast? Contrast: -1.05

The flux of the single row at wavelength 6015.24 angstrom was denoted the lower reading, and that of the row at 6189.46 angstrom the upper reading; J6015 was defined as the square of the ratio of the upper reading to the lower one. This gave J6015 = 0.89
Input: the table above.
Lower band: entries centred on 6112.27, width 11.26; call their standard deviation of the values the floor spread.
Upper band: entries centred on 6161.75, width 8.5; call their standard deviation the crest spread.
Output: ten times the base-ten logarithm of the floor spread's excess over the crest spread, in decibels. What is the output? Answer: -12.8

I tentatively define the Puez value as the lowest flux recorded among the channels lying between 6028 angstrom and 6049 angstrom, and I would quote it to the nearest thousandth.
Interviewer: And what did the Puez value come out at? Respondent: 4.276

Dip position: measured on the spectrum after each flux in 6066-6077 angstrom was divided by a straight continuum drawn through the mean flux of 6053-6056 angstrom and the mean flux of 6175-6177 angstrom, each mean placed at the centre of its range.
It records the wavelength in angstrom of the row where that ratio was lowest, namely 6072.29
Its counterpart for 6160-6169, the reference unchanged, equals 6165.28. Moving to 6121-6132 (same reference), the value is 6124.25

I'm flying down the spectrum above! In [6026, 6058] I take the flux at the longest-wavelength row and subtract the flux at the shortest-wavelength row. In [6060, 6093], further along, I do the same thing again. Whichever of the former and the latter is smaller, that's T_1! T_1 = -0.134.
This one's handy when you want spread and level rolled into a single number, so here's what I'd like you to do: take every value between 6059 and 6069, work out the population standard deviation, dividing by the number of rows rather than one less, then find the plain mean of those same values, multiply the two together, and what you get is 0.95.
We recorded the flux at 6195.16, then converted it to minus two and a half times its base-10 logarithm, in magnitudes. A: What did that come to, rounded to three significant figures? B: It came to -1.57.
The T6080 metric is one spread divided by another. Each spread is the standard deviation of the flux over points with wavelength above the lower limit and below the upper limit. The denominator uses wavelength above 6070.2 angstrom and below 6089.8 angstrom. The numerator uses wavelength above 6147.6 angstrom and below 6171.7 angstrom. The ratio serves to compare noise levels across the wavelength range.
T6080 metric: 1.0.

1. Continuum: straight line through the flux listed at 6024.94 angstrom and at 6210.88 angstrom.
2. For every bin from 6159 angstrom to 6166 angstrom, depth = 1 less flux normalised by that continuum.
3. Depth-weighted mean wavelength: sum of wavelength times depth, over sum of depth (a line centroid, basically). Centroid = 6161.5 angstrom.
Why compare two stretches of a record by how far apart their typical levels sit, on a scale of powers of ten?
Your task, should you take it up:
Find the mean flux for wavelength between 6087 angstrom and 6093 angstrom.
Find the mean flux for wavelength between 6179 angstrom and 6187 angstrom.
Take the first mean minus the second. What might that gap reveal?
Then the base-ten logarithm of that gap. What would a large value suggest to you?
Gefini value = -0.79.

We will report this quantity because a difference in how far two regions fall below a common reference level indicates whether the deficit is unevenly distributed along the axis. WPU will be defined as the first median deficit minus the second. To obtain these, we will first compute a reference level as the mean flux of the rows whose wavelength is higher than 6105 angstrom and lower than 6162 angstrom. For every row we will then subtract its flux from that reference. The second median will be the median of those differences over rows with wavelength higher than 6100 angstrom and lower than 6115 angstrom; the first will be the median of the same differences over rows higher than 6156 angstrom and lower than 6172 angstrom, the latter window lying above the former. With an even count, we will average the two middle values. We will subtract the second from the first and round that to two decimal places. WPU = -0.23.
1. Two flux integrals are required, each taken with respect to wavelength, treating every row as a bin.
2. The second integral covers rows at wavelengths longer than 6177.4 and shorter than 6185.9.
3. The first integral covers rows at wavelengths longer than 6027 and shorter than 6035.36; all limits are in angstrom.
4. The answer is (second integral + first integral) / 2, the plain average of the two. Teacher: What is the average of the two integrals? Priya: 37.8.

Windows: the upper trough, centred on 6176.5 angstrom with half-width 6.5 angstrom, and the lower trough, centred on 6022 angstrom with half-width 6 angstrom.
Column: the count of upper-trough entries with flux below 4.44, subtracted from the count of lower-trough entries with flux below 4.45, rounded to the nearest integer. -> -5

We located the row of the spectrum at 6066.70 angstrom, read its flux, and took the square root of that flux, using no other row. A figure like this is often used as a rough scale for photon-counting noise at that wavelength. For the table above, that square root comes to 2.18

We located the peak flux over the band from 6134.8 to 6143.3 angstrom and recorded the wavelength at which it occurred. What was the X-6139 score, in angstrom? 6135.54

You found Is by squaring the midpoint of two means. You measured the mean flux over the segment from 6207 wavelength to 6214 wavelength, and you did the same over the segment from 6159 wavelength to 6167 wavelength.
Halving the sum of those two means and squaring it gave 19.4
